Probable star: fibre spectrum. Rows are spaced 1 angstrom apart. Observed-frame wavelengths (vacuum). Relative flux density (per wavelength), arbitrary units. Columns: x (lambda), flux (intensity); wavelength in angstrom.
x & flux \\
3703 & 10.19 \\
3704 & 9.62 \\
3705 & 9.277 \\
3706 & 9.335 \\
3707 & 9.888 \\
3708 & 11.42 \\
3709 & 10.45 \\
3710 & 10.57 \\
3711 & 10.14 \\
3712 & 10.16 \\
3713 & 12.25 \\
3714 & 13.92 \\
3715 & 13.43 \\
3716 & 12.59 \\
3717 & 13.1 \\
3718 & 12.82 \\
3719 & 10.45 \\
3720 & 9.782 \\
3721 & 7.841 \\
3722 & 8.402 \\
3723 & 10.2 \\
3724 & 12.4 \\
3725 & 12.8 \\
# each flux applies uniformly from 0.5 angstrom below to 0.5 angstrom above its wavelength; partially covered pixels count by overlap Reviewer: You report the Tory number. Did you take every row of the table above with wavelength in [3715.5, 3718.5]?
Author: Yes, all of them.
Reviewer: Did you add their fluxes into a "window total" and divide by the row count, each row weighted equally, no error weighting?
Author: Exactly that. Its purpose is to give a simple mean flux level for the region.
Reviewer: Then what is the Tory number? 12.8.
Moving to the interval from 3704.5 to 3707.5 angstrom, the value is 9.5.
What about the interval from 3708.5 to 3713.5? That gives 10.7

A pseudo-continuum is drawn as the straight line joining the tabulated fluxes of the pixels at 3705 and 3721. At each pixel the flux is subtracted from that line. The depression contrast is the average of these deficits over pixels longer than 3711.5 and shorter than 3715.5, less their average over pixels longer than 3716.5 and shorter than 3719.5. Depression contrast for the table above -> 0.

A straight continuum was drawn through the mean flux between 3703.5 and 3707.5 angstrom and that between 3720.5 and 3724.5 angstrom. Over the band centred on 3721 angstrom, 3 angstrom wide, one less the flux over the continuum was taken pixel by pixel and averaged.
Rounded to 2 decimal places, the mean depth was 0.11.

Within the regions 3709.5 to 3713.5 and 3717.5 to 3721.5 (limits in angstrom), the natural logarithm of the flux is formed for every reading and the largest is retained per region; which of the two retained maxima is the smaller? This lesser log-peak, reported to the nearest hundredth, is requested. 2.51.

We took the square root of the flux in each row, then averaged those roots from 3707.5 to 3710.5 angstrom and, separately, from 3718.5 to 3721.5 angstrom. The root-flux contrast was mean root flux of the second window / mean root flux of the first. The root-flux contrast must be 0.93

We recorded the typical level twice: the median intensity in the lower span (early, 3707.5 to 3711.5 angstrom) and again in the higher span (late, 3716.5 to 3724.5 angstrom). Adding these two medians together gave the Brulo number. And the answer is 20.8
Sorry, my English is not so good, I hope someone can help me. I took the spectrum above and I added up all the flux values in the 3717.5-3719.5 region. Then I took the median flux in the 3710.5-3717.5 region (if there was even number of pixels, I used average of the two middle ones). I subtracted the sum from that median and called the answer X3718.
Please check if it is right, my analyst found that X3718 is -11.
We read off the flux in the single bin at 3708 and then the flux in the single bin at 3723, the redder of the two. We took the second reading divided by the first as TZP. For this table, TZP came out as 0.89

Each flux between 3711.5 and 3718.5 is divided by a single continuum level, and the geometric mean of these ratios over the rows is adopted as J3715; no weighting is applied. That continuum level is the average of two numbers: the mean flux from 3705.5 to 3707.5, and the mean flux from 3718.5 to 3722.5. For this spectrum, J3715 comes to 1.34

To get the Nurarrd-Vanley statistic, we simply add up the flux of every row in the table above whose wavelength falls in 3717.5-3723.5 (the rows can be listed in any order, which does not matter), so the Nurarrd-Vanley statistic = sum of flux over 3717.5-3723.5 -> 59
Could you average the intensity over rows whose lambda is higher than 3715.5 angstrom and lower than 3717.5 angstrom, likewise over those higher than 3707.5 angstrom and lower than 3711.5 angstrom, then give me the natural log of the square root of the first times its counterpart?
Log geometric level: 2.46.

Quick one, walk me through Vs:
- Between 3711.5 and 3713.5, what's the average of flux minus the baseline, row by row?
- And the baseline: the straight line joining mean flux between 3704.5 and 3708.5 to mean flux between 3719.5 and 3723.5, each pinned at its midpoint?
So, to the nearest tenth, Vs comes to 1.6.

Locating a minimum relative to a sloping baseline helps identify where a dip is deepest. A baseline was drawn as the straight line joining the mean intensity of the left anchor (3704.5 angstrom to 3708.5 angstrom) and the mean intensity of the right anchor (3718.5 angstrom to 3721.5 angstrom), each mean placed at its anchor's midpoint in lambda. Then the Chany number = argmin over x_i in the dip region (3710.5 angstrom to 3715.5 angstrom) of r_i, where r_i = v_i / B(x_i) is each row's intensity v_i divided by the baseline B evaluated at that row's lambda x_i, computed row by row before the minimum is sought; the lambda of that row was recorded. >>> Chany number 3711 angstrom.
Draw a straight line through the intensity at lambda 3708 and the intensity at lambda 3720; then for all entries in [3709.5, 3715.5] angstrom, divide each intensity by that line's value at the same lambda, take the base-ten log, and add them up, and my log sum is 0.20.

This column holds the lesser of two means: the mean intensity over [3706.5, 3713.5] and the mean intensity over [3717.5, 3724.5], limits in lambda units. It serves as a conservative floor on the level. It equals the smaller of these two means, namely 10.3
